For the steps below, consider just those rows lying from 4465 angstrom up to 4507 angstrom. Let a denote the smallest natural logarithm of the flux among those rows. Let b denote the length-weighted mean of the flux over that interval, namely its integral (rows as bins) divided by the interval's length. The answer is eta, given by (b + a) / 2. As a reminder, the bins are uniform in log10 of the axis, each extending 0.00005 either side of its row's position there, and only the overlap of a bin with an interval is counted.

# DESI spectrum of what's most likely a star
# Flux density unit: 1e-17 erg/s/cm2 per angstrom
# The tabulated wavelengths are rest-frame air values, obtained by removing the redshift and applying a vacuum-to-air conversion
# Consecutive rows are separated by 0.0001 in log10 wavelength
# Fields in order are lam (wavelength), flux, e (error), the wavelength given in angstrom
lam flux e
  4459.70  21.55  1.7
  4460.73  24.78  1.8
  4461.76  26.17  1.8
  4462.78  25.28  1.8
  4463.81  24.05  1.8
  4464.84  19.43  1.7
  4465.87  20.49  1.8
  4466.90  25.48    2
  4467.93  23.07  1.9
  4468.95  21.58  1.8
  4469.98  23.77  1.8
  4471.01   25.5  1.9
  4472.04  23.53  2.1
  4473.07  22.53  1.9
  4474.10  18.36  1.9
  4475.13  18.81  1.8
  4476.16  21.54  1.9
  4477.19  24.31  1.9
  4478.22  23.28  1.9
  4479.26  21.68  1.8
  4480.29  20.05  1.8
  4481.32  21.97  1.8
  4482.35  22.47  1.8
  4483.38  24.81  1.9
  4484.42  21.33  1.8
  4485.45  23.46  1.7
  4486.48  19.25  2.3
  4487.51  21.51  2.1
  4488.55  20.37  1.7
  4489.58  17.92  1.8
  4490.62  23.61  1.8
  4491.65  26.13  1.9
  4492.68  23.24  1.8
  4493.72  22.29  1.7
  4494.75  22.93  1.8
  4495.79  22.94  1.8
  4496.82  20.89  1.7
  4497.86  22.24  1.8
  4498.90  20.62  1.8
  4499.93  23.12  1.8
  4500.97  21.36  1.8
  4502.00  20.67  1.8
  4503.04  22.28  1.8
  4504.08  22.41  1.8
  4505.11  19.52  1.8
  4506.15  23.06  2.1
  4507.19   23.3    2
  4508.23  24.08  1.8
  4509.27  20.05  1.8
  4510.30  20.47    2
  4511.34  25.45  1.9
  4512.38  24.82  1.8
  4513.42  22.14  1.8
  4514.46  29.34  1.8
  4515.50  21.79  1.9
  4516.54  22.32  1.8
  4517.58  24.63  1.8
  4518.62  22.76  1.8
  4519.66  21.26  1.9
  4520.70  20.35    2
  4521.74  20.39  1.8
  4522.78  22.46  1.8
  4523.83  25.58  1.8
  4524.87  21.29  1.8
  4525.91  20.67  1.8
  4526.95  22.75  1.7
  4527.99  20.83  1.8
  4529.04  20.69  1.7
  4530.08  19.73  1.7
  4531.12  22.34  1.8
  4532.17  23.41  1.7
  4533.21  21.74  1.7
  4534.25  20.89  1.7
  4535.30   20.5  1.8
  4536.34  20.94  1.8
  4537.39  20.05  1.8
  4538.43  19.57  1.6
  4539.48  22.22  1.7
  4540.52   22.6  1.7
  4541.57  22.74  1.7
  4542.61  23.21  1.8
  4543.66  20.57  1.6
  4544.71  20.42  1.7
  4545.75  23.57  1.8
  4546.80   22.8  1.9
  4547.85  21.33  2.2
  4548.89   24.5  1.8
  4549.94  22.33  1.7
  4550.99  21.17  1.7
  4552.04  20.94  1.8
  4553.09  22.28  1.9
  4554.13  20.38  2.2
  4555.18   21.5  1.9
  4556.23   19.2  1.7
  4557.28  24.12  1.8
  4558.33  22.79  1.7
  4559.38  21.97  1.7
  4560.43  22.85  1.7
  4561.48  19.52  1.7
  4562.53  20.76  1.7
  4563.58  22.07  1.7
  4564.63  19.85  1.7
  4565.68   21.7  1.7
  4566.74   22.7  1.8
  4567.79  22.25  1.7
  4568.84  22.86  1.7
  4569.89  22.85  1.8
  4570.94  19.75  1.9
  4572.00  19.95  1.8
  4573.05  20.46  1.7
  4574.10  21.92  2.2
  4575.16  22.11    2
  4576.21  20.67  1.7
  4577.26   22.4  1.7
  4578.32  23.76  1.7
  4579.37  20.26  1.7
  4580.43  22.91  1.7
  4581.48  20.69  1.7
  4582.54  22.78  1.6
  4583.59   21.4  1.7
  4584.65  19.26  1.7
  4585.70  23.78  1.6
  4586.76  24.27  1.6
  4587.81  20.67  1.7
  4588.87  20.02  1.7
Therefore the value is 12.5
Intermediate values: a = 2.89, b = 22.1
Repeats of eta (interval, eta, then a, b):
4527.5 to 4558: 12.3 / 2.95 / 21.6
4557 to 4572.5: 12.3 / 2.97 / 21.7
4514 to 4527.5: 12.9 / 3.01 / 22.7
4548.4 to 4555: 12.5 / 3.01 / 21.9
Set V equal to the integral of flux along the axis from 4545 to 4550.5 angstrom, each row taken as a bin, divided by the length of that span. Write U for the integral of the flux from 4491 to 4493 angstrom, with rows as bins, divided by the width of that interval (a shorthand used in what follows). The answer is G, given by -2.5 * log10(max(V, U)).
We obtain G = -3.49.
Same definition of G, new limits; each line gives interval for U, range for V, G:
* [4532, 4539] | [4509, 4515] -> -3.44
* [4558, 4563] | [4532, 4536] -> -3.33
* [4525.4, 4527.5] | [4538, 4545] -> -3.34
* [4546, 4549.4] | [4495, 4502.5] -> -3.40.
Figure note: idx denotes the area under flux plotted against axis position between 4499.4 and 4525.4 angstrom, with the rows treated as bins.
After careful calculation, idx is 588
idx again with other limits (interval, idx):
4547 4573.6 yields 575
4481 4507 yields 573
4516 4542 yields 564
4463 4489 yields 576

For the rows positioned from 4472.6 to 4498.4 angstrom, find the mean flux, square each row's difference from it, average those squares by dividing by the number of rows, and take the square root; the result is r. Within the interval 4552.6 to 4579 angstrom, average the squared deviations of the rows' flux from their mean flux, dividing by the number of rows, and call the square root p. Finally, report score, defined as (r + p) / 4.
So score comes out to 0.82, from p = 1.3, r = 1.97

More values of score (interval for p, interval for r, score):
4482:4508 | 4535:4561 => 0.78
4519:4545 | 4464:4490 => 0.87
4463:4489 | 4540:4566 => 0.84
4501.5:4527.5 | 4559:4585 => 0.86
